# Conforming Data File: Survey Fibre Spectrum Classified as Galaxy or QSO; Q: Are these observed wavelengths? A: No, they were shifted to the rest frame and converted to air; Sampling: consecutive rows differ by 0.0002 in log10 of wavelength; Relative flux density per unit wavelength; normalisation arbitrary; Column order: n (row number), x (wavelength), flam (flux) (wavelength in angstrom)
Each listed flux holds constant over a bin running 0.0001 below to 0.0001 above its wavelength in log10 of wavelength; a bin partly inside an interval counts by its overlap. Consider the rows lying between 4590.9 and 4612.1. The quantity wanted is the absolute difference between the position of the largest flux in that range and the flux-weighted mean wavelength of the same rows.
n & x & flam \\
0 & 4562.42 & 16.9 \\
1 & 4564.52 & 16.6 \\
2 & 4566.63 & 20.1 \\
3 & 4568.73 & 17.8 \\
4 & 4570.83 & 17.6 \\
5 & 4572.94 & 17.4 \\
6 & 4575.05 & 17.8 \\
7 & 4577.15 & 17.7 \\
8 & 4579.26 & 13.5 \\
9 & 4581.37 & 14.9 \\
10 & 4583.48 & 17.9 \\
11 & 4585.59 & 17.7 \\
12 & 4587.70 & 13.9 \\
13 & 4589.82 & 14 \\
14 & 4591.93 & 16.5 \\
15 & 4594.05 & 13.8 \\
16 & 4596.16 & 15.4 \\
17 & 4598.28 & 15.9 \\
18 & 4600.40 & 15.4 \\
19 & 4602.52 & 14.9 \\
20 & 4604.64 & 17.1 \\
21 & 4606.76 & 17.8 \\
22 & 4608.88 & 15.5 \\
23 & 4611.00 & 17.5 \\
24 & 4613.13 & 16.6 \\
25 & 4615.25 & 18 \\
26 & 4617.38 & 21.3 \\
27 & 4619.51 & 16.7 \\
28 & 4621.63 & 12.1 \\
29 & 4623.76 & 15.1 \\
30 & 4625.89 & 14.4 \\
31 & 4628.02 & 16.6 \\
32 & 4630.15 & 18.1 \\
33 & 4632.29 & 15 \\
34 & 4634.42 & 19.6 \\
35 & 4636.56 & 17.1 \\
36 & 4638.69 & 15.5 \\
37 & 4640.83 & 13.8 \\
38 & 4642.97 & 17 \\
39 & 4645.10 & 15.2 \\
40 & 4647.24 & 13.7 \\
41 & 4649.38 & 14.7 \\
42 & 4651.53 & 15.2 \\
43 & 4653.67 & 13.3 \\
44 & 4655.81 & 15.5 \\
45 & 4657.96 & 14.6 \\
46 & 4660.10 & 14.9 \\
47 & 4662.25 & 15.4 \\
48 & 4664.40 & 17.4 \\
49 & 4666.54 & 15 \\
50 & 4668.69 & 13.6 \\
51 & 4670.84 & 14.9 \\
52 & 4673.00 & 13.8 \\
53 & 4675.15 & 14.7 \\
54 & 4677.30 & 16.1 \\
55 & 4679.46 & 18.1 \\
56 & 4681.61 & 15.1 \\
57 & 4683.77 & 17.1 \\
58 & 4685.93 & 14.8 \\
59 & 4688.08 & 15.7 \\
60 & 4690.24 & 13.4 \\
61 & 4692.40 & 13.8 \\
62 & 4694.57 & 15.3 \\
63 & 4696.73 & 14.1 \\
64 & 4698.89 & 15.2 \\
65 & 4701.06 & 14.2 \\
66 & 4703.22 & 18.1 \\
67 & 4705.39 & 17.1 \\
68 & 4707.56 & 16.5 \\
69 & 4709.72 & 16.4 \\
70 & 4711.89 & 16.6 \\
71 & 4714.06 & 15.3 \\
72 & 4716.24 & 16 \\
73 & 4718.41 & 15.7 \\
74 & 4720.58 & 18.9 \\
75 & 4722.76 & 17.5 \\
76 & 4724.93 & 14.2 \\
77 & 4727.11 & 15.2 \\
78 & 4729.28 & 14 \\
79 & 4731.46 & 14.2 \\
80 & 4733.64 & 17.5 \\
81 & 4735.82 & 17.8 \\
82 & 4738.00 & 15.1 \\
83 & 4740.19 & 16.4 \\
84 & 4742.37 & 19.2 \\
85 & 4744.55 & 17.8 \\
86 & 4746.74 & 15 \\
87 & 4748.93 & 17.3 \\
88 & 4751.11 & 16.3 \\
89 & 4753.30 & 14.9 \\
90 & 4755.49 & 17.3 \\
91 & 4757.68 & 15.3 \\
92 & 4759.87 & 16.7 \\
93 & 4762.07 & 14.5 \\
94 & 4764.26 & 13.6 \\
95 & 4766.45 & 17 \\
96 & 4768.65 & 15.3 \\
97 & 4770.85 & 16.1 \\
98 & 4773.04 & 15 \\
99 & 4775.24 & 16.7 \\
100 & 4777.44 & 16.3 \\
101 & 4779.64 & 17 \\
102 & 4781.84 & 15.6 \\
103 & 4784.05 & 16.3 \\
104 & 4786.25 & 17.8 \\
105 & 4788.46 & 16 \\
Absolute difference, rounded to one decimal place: 5.1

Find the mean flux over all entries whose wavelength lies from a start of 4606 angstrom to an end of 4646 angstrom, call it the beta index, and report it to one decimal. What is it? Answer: 16.5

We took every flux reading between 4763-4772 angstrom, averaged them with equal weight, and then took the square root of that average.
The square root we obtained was 3.94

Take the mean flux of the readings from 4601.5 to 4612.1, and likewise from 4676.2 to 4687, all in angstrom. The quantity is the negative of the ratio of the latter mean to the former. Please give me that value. -0.98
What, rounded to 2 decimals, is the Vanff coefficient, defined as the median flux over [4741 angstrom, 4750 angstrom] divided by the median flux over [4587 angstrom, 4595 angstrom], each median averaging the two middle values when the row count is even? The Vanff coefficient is 1.26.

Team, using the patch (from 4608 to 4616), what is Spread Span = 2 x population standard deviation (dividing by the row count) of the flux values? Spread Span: 1.9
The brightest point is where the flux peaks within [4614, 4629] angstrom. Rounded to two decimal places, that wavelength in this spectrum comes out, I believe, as 4617.38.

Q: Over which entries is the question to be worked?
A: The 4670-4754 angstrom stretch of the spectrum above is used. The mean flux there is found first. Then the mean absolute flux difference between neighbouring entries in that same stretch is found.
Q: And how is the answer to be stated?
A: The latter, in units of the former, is 0.097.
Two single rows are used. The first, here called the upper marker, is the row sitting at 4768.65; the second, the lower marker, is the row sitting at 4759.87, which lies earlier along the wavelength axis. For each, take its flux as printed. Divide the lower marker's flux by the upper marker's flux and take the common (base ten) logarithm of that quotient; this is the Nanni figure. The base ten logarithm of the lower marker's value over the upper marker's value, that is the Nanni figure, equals 0.04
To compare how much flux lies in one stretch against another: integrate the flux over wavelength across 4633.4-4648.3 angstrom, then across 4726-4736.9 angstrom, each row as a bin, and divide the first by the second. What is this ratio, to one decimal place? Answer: 1.4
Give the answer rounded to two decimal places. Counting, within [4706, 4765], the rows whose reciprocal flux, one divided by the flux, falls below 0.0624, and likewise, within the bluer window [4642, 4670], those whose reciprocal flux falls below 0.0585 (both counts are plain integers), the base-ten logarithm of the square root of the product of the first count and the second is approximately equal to 0.57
